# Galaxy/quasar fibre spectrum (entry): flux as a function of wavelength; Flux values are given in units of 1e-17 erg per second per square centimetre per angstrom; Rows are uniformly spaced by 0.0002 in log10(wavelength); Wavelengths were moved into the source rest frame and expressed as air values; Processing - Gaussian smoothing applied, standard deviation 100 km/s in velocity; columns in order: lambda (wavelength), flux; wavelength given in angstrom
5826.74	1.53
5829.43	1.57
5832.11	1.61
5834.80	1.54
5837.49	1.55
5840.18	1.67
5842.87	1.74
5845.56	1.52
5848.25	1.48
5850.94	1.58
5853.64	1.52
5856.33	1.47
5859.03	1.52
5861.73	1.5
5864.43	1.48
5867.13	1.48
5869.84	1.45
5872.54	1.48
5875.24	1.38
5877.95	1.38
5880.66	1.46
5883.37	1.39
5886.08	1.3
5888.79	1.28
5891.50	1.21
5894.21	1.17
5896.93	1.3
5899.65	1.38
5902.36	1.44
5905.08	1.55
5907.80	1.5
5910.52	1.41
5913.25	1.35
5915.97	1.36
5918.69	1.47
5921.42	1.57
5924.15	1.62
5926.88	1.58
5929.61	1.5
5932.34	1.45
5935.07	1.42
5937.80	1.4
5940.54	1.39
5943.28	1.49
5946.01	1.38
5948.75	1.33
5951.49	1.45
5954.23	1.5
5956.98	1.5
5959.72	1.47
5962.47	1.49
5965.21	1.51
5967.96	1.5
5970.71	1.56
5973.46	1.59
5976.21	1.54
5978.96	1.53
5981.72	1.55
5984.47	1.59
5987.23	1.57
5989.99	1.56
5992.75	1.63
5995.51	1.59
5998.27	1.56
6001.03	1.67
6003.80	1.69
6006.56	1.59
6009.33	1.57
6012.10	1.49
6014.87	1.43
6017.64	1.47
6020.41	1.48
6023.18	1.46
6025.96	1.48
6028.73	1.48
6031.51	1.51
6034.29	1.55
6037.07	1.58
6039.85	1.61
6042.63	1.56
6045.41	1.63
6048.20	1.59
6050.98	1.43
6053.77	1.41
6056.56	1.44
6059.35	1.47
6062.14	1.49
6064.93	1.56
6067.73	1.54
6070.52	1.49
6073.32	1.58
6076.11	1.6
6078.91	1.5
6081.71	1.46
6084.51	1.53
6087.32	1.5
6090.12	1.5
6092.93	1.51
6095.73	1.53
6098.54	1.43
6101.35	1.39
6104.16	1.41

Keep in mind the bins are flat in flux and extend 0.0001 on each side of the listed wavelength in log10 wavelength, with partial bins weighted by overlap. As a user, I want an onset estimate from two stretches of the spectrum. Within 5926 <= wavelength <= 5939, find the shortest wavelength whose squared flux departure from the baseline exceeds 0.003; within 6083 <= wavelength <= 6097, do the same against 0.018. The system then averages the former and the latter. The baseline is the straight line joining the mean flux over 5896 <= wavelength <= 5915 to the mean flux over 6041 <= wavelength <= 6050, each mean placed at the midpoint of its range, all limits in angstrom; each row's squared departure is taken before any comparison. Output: 6007.1 angstrom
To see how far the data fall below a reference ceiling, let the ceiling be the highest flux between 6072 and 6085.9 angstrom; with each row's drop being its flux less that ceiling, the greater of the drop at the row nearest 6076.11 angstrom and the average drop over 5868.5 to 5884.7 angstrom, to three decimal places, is 0.000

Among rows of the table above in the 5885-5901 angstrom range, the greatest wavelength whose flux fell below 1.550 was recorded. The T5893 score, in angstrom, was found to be 5899.65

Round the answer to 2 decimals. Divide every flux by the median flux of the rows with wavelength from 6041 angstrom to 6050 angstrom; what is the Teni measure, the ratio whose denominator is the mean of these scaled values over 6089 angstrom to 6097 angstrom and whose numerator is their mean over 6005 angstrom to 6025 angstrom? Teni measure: 0.99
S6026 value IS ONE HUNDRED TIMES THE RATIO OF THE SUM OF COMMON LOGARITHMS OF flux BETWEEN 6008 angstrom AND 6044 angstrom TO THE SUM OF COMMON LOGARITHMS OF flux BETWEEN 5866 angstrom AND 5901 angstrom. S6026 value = 136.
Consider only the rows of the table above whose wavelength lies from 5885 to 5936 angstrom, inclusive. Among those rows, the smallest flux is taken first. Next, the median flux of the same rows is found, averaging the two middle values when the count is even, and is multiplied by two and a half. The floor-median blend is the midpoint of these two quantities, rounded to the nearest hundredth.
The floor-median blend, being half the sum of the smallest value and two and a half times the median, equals 2.36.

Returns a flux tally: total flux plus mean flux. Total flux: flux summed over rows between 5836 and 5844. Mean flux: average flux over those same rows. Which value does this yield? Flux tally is 6.6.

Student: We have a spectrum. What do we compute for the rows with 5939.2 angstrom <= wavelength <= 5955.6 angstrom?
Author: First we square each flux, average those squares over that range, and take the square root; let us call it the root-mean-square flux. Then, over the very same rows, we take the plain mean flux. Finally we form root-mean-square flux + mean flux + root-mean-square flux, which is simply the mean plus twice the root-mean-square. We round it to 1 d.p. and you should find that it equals 4.3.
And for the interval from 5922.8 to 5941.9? 4.4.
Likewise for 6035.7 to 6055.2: 4.6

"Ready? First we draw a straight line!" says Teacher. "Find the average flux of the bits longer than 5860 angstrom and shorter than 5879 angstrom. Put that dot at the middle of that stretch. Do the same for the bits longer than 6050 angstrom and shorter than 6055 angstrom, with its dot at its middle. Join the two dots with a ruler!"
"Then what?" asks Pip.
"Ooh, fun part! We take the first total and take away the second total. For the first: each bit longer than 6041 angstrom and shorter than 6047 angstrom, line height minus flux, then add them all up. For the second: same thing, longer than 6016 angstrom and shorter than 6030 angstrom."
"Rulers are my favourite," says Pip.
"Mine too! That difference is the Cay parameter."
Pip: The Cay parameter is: -0.1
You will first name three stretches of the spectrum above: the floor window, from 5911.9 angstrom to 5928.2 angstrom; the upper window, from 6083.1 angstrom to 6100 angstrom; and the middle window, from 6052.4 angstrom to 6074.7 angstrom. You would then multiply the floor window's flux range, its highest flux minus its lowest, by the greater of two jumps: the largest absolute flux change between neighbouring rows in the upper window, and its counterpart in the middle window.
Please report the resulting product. 0.027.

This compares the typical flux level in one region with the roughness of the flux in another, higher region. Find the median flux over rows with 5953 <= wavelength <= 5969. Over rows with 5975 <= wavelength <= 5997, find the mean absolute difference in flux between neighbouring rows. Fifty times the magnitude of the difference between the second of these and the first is 73.5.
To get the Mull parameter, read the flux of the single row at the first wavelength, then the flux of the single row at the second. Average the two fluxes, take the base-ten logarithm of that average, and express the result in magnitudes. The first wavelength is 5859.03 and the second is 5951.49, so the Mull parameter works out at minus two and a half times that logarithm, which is -0.429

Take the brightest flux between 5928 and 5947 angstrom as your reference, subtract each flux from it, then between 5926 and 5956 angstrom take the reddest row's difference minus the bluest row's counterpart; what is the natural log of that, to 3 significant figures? -2.53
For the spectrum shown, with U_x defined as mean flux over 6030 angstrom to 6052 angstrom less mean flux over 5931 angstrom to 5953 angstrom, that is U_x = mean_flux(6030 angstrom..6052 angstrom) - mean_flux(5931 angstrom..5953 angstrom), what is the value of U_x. 0.14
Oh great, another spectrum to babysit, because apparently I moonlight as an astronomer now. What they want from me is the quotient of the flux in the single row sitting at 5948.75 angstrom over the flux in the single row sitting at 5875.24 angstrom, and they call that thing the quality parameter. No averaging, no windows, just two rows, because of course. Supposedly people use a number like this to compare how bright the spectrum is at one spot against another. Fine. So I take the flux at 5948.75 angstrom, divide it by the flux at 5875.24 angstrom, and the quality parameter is 0.96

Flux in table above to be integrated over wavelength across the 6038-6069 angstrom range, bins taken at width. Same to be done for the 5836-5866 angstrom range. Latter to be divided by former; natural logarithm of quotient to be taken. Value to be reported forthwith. -0.02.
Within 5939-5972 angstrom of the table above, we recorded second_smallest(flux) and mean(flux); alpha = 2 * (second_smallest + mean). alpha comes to 5.69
